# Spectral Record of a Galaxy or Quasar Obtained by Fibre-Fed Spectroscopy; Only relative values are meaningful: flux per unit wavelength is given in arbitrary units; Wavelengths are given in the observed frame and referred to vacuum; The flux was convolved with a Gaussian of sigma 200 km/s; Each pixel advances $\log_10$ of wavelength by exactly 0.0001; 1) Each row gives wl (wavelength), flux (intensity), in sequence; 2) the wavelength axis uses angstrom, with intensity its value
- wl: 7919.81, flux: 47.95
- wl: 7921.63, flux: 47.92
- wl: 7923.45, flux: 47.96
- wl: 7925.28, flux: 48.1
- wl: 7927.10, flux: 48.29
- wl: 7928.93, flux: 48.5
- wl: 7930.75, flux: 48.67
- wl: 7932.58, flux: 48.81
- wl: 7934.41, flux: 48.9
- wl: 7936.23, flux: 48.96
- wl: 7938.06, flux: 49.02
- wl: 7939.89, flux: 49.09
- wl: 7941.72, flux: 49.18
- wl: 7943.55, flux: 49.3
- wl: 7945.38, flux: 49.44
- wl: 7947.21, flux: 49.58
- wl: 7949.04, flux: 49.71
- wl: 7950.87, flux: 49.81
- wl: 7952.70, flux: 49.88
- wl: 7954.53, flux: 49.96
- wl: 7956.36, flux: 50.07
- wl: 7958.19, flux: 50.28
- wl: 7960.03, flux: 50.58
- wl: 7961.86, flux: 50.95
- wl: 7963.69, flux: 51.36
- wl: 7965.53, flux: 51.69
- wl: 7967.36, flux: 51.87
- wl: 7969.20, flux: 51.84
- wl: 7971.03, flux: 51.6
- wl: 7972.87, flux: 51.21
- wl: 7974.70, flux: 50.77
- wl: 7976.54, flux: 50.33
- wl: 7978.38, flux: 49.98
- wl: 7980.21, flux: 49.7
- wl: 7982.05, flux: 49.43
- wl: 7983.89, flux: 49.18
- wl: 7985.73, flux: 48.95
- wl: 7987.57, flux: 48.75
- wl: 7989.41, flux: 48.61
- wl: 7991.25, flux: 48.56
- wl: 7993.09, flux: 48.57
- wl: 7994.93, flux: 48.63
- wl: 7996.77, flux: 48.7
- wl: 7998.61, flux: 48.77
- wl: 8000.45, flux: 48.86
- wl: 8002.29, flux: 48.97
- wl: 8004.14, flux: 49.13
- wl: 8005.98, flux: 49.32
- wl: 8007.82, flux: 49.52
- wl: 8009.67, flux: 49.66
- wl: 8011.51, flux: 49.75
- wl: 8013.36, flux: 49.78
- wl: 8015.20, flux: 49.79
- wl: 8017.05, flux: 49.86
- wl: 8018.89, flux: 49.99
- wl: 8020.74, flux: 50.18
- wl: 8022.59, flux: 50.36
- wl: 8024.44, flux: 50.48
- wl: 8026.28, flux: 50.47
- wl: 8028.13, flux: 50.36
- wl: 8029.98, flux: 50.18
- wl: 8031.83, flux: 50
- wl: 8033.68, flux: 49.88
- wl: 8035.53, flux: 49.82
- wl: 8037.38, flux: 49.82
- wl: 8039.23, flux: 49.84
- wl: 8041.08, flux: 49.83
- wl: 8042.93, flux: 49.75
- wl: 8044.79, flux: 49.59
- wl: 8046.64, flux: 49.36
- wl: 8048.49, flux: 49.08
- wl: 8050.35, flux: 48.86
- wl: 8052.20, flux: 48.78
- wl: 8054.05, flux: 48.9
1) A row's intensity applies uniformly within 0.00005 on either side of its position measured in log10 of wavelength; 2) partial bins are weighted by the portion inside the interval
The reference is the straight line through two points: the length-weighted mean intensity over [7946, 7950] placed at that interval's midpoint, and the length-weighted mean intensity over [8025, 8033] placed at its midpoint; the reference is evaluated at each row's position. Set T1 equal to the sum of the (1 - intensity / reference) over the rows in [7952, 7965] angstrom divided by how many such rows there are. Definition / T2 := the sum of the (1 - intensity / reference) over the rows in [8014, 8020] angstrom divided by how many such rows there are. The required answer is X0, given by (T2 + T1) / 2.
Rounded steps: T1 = -0.01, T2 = 0.006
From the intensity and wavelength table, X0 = -0.004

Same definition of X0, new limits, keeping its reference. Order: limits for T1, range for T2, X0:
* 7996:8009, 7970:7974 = -0.006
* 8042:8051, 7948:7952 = 0.010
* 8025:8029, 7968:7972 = -0.021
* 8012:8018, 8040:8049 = 0.012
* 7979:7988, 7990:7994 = 0.021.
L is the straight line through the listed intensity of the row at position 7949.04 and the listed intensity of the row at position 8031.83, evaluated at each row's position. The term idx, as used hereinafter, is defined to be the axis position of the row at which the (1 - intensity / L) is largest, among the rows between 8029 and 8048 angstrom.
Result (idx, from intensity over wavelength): 8046.64 angstrom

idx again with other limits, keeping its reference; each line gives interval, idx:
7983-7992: 7991.25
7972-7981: 7980.21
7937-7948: 7938.06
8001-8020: 8002.29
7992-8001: 7993.09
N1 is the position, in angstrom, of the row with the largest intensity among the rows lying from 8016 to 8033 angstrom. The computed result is 8024.44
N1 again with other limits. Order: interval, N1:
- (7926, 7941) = 7939.89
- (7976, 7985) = 7976.54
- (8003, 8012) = 8011.51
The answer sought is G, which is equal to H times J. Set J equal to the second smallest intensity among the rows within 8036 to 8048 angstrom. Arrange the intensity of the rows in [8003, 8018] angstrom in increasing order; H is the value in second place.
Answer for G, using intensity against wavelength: 2446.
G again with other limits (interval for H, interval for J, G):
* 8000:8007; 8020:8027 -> 2466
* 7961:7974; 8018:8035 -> 2560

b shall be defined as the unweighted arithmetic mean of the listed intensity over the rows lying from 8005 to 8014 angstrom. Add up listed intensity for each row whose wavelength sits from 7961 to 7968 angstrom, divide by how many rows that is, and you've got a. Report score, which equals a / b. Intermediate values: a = 51.5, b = 49.6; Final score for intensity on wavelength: 1.04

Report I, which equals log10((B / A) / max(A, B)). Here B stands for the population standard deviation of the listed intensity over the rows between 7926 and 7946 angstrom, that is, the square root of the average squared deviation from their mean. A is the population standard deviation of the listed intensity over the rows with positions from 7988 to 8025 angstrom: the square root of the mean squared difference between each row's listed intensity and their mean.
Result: -0.1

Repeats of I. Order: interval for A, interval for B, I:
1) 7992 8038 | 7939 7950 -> -0.2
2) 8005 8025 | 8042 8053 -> 0.5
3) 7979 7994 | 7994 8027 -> 0.4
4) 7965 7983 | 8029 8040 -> -0.8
